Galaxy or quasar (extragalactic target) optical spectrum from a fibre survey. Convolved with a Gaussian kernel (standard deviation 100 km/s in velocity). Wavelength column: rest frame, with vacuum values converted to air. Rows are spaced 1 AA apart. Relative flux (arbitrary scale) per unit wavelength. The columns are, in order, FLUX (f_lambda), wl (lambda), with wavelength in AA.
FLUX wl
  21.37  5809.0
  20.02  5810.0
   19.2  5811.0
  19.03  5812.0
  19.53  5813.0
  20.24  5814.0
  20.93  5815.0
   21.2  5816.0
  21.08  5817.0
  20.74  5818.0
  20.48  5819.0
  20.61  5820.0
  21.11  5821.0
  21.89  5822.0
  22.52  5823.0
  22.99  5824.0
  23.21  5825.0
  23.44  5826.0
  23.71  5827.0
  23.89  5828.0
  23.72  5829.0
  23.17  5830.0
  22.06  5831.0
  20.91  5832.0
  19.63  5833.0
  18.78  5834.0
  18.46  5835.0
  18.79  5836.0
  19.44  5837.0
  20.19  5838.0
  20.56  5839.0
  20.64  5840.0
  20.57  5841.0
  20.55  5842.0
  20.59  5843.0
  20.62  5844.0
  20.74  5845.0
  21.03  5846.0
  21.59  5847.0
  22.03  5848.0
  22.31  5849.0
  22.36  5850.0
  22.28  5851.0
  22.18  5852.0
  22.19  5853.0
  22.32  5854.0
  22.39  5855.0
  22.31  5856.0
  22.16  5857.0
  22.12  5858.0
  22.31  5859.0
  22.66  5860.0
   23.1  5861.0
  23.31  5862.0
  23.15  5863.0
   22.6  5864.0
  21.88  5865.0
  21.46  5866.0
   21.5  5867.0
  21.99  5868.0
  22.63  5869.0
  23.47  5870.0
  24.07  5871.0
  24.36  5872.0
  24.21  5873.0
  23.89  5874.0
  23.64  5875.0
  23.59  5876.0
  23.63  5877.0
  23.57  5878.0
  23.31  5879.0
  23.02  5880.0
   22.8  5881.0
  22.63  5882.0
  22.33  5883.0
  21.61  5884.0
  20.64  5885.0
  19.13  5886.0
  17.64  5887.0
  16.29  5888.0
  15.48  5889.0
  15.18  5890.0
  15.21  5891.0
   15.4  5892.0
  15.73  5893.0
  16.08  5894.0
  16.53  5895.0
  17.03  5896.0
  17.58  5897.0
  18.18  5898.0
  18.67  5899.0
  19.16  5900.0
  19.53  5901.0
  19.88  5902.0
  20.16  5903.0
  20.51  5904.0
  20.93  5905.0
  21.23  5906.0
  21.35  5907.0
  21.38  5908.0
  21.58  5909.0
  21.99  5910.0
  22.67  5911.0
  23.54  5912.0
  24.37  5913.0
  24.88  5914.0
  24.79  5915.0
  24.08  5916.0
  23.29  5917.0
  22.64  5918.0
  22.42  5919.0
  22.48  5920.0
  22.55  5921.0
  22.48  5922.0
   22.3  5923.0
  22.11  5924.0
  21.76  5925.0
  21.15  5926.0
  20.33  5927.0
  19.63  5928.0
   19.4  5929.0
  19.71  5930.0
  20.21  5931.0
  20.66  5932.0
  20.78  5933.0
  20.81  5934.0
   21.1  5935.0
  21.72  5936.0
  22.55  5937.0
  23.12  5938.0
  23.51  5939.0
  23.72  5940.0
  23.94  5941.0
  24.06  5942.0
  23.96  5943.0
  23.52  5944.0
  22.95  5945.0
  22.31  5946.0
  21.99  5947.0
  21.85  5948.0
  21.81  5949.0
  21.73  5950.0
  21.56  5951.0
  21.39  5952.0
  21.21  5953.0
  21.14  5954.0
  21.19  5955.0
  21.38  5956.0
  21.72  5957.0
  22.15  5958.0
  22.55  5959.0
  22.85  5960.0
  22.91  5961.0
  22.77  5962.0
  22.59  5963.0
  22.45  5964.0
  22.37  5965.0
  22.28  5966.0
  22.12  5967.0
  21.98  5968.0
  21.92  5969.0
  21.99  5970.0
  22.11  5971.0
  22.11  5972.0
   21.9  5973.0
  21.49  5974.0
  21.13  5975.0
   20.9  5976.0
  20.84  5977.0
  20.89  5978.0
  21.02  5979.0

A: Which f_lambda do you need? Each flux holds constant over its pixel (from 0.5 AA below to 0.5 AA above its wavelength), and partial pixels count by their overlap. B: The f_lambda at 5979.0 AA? 21.02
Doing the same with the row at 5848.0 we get 22.03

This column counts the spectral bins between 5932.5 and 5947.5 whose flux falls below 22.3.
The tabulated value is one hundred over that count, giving 20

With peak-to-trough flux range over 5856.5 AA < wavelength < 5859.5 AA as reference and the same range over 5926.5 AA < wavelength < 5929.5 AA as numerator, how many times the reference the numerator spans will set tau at 4.9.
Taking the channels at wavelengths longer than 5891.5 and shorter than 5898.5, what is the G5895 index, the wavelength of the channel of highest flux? 5898.0 AA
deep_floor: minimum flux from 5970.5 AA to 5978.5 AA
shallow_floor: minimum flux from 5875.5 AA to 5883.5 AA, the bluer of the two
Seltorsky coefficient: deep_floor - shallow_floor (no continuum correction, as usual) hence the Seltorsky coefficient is -1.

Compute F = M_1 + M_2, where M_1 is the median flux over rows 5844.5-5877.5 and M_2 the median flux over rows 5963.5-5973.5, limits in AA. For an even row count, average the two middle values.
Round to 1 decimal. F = 44.4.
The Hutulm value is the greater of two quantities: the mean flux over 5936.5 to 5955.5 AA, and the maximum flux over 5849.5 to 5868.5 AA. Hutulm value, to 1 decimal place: 23.3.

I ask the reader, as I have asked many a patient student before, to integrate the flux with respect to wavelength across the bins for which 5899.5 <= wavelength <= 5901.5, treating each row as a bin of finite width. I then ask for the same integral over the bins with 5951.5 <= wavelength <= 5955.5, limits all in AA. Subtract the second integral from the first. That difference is -46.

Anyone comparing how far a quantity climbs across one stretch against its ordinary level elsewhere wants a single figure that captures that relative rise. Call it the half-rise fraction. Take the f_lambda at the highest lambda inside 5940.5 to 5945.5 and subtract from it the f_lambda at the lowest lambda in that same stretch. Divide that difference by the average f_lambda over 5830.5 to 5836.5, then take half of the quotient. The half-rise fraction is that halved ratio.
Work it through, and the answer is -0.025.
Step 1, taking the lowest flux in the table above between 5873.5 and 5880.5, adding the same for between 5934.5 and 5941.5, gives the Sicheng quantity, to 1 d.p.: 44.1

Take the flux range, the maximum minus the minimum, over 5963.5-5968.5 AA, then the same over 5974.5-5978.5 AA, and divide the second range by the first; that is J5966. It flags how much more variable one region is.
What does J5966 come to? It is 0.62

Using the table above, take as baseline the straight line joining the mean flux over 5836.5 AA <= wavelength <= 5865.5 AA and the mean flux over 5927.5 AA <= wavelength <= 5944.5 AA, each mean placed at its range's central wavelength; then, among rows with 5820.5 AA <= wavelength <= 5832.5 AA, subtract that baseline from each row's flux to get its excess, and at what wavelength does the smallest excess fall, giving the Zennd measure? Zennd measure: 5832.0 AA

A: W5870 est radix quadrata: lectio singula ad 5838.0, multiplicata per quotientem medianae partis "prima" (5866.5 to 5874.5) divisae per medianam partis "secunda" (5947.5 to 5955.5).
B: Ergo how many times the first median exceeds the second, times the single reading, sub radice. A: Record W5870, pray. 4.7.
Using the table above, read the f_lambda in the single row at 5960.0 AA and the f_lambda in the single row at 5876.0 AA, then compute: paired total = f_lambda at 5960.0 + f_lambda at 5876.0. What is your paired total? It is 46.4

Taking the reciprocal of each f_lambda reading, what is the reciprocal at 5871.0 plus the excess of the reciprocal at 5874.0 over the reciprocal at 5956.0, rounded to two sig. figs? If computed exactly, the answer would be 0.037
